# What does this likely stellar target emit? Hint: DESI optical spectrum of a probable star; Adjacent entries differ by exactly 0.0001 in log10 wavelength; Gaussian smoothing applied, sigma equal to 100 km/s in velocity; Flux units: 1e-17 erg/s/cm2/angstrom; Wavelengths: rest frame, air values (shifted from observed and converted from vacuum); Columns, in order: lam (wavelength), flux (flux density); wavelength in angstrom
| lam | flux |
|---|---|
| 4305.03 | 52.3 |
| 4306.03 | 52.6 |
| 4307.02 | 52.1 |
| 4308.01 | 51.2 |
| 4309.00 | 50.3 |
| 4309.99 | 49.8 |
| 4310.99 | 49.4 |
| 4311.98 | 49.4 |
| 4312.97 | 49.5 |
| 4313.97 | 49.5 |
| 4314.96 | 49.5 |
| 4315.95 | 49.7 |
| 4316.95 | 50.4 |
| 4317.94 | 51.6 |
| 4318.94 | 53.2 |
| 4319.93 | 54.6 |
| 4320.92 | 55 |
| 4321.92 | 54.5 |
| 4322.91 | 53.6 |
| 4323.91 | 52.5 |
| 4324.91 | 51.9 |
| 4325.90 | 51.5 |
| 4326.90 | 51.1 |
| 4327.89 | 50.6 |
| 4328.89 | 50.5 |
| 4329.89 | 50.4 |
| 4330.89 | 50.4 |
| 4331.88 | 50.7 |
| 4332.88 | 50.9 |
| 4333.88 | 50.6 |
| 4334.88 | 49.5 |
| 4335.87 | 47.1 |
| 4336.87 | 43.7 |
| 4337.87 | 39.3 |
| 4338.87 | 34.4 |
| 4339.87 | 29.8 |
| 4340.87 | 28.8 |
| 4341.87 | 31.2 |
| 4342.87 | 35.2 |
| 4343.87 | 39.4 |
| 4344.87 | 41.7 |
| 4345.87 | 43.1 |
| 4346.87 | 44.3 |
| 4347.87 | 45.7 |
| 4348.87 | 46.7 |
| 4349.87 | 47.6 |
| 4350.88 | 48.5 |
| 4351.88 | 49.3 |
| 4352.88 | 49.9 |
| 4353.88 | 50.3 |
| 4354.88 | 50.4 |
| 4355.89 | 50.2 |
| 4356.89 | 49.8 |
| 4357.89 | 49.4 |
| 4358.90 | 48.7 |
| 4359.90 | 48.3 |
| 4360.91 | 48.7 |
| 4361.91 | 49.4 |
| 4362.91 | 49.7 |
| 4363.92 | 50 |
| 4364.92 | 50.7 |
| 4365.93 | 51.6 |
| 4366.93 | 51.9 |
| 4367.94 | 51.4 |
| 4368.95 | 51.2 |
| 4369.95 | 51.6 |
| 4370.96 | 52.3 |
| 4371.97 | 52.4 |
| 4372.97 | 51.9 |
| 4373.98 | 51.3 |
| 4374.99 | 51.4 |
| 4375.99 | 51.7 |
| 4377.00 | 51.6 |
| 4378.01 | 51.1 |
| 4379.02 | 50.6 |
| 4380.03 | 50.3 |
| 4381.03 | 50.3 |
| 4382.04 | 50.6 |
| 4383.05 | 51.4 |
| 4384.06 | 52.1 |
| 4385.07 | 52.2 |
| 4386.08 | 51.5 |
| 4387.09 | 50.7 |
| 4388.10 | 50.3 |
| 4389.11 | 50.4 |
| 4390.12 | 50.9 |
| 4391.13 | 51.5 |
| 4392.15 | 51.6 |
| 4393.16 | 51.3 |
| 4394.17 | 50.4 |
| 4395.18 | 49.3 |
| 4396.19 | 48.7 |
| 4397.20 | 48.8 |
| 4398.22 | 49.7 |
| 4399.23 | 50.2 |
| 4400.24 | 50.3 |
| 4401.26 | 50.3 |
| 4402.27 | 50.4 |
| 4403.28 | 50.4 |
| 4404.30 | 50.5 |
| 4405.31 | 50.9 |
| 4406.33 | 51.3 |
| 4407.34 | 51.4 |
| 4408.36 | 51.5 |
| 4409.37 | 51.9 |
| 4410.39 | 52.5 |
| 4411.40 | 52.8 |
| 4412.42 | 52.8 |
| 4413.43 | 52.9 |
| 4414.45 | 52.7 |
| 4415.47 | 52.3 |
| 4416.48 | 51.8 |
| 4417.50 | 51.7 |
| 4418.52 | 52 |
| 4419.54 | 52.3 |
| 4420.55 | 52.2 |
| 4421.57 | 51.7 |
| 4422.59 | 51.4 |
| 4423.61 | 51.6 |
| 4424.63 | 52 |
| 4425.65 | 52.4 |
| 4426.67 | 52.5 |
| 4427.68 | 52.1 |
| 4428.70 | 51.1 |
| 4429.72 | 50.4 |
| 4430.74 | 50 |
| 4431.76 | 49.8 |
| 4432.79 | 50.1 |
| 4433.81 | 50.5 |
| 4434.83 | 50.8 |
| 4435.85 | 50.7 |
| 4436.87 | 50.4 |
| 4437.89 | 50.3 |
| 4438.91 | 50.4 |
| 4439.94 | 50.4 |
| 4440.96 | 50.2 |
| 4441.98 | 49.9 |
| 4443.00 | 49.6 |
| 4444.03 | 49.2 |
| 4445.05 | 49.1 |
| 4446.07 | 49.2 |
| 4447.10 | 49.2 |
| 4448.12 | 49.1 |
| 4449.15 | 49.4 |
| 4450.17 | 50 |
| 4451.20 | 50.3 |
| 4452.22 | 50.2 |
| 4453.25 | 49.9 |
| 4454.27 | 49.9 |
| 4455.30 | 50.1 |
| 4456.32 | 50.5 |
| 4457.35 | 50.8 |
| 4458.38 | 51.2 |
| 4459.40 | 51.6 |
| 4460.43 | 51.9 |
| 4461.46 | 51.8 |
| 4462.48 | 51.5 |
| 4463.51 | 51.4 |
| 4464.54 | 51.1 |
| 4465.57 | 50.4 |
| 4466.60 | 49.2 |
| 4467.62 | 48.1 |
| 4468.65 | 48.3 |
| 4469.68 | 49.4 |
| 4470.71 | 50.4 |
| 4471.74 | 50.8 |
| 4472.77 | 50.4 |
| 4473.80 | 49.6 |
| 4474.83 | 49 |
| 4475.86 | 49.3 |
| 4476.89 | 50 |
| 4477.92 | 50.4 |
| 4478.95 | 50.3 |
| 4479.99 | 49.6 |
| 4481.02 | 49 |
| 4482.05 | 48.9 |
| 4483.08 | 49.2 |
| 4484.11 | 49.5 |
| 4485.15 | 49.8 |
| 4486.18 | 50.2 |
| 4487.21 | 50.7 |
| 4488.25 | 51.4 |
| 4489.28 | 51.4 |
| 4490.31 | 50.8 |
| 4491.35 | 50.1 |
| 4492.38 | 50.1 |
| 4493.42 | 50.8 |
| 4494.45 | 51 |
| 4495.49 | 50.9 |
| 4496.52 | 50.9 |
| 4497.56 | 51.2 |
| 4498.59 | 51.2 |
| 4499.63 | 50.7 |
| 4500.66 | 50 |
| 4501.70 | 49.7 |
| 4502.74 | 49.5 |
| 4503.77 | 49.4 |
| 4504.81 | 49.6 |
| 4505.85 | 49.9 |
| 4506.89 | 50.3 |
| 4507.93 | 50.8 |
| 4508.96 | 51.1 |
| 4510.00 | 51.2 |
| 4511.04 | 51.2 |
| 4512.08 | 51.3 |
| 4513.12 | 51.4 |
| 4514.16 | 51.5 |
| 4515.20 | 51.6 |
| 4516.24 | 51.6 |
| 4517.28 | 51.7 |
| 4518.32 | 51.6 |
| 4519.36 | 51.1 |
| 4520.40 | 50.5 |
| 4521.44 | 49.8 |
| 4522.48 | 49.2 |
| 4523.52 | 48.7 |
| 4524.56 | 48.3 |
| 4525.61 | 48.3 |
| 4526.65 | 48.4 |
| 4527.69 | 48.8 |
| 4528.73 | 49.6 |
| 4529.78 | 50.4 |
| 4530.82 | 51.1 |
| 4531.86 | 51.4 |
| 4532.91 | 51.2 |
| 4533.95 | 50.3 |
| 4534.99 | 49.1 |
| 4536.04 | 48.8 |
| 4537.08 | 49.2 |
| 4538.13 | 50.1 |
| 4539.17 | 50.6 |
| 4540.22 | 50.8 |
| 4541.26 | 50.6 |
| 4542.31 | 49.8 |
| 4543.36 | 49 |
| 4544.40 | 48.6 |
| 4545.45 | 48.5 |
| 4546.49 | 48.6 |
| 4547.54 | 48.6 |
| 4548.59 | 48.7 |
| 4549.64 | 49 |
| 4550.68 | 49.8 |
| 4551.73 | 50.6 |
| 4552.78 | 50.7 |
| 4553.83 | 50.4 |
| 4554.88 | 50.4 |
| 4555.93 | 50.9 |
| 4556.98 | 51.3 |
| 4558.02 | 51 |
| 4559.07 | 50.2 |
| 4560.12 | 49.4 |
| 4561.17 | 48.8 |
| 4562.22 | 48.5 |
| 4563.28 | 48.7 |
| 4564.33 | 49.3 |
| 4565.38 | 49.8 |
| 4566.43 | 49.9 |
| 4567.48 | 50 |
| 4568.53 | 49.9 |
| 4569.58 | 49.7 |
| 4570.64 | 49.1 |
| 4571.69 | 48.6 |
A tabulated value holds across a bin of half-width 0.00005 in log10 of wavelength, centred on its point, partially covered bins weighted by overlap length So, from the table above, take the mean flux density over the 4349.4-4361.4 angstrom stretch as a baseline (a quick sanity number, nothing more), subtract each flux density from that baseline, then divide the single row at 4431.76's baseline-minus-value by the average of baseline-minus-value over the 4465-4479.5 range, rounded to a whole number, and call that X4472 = 1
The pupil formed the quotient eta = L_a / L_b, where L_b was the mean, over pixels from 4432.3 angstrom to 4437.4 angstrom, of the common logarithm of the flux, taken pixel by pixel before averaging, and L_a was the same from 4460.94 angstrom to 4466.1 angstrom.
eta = 1.00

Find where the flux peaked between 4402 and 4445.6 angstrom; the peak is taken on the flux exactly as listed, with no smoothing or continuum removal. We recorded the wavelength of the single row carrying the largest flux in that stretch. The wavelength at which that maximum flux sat 4413.43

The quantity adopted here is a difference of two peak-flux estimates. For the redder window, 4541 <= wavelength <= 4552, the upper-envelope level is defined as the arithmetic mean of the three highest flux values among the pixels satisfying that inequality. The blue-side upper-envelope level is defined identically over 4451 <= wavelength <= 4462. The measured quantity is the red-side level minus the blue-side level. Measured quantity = -1.4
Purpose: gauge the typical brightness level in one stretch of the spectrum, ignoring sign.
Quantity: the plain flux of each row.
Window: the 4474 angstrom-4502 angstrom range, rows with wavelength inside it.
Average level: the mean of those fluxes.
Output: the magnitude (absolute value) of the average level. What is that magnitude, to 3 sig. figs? 50.2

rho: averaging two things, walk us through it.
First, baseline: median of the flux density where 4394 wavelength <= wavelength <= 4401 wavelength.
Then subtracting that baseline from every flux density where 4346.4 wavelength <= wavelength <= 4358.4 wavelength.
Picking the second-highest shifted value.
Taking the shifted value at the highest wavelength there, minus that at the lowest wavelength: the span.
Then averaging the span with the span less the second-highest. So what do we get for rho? 5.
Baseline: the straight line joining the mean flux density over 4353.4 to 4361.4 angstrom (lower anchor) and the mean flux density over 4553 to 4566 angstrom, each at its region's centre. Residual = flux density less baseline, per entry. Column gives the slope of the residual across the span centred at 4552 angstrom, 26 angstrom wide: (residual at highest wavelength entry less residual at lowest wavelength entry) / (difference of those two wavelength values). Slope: -0.054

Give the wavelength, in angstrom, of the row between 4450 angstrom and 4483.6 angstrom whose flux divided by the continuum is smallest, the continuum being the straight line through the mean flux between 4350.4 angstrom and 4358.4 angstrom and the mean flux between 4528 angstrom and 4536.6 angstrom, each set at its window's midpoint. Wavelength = 4467.62 angstrom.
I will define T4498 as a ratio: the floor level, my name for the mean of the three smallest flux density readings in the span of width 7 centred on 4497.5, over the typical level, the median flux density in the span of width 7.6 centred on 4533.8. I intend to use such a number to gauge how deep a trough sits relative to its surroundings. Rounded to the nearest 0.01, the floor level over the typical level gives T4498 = 1.00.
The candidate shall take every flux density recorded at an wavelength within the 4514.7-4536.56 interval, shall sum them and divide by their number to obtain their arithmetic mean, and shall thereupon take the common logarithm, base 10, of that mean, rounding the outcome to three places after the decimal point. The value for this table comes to 1.700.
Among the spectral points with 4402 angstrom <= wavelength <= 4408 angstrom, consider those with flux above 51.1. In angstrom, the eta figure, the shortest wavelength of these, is 4406.33 angstrom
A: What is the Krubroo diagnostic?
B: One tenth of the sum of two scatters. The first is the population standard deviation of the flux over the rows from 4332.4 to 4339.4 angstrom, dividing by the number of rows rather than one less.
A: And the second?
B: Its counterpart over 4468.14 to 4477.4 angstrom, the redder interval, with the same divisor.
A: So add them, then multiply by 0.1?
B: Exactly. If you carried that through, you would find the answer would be 0.66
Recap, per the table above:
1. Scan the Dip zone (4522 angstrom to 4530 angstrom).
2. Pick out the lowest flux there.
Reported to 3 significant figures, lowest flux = 48.3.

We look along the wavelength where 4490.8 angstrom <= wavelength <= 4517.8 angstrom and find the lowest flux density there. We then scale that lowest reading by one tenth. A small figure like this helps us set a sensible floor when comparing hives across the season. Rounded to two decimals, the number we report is 4.94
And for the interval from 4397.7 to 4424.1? 4.97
